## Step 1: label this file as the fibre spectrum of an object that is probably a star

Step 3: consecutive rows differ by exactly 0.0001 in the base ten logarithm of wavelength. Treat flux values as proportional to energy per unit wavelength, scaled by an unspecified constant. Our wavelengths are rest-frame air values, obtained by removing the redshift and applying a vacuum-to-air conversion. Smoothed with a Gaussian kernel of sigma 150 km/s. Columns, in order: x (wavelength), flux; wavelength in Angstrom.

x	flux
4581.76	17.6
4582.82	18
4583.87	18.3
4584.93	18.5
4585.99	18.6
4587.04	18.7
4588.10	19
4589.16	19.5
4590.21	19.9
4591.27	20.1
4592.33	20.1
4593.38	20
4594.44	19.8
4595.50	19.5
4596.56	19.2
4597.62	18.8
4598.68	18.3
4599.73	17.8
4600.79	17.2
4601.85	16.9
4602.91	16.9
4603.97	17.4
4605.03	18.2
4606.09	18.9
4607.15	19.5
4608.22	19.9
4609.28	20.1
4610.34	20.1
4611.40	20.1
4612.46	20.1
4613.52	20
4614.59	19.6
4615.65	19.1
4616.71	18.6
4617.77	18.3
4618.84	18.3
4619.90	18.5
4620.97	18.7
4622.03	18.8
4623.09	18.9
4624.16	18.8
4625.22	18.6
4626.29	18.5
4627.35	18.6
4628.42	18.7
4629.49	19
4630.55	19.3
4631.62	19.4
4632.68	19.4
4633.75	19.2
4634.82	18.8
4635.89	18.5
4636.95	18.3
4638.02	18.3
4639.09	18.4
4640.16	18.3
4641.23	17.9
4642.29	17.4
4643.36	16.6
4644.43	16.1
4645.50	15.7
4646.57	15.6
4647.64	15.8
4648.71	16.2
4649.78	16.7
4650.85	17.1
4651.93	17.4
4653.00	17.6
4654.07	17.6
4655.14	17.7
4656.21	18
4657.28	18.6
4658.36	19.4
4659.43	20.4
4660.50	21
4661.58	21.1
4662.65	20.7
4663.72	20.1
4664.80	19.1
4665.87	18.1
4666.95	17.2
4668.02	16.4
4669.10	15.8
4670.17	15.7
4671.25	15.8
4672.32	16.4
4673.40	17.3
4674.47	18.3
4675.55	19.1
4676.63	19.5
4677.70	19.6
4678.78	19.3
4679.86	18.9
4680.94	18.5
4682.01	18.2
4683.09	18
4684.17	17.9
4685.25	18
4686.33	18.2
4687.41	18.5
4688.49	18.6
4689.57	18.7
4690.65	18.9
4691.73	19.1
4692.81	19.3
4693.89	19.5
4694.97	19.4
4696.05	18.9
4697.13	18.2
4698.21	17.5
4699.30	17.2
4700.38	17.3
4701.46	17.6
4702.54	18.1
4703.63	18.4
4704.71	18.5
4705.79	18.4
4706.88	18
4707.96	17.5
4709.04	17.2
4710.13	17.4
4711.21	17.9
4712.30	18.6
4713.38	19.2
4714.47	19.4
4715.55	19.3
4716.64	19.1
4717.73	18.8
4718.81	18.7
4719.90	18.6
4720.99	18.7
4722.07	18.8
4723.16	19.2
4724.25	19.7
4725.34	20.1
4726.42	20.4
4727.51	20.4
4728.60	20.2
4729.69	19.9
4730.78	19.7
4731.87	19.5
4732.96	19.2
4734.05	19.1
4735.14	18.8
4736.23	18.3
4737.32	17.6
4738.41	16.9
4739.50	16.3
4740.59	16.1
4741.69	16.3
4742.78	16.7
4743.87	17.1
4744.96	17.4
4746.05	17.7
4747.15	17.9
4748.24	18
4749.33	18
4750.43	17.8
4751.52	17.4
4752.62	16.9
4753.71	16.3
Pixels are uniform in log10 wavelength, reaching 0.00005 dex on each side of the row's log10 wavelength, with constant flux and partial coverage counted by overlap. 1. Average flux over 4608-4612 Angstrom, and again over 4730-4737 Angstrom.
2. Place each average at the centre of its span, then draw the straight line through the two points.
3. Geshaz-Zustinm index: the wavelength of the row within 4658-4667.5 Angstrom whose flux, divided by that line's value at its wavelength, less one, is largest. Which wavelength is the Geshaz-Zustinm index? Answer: 4661.58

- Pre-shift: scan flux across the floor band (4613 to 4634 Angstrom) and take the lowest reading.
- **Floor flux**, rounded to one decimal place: 18.3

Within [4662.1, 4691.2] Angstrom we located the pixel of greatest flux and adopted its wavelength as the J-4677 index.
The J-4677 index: 4662.65 Angstrom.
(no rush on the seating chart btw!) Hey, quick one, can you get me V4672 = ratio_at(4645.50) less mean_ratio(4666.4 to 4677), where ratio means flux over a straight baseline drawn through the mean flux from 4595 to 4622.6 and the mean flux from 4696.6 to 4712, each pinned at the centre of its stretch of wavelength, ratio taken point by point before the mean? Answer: -0.09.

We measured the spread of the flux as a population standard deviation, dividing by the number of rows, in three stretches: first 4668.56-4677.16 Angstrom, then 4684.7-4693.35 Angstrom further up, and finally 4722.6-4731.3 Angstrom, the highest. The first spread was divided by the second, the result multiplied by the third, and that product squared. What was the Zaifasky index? 1.9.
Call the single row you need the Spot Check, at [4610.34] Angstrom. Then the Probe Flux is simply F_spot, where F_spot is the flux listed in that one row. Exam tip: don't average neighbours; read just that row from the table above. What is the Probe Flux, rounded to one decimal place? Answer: 20.1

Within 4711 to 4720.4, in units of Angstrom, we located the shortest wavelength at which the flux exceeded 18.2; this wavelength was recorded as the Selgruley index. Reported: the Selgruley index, 4712.30 Angstrom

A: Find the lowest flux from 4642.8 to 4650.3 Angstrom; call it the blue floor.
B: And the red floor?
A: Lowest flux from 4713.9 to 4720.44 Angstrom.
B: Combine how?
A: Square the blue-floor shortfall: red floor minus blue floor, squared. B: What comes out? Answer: 9.0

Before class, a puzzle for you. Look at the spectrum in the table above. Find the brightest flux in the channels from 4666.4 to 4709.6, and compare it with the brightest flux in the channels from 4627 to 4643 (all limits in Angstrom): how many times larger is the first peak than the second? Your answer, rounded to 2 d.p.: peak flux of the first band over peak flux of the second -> 1.01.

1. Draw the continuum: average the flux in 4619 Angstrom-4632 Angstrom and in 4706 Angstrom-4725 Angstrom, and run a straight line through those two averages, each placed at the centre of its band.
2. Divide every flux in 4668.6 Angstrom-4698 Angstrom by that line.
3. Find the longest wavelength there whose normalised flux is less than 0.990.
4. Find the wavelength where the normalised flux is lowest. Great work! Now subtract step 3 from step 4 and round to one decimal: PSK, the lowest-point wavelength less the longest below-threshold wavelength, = -27.0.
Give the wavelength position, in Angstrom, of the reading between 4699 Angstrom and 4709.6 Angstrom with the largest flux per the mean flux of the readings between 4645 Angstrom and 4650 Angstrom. 4704.71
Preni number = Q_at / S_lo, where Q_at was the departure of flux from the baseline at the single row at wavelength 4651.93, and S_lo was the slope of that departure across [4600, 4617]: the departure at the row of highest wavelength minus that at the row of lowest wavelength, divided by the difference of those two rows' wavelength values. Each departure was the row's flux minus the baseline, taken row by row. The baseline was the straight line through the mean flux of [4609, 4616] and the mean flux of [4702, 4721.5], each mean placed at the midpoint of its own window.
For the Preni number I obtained -19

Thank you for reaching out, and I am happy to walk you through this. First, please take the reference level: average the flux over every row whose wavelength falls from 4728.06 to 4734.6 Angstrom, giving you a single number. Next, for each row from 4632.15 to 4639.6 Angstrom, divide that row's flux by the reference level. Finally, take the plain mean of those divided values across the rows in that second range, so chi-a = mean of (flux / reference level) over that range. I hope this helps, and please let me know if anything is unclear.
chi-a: 0.95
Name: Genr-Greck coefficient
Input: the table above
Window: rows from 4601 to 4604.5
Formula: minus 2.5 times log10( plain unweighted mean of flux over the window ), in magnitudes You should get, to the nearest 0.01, -3.08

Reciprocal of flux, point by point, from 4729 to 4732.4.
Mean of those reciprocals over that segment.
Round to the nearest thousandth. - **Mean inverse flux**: 0.051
